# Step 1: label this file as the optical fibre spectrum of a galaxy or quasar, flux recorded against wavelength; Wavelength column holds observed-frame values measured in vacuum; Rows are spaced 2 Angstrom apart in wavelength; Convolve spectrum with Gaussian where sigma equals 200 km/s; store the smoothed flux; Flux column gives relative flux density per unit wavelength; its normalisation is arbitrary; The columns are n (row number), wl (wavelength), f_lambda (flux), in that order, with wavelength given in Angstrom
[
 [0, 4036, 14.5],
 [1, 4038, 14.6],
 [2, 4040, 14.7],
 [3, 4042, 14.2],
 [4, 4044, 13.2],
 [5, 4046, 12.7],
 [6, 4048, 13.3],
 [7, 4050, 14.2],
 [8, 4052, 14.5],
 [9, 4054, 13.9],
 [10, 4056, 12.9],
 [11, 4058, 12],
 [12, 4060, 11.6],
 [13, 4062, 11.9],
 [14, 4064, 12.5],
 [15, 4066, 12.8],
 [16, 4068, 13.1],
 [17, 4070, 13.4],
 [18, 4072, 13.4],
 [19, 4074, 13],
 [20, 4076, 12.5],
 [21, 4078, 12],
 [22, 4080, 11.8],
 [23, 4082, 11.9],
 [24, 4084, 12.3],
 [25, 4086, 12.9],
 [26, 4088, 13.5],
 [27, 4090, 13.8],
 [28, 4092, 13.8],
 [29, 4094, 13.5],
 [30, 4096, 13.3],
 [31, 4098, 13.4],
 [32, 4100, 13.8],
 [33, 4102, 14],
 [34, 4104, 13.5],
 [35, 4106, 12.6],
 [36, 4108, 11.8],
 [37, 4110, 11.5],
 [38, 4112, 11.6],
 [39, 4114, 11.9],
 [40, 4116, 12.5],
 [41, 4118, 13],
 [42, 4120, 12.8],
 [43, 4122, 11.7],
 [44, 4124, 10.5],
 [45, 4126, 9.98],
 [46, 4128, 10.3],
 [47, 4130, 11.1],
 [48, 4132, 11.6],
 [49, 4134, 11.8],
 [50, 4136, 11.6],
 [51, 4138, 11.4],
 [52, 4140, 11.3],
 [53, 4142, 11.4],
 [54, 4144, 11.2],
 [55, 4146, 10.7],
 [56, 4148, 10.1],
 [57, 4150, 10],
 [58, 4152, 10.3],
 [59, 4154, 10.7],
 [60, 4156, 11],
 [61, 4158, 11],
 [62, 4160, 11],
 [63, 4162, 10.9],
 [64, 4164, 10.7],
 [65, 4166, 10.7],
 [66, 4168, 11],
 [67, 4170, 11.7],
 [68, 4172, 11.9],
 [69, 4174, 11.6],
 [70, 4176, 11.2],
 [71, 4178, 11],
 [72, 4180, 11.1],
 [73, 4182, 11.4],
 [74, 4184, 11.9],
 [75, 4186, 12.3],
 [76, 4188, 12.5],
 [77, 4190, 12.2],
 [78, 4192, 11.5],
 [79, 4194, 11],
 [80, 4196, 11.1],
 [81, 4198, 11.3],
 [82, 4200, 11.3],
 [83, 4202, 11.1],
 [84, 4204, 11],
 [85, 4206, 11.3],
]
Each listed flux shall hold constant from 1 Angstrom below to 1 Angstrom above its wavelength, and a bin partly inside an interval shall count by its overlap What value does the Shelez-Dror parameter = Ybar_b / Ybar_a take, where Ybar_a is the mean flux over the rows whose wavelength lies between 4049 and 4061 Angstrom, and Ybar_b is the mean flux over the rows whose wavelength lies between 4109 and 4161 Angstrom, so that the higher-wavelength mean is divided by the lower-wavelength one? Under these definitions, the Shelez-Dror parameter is 0.85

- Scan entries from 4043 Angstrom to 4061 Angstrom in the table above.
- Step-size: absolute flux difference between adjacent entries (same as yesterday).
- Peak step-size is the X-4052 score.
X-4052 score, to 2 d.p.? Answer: 1.00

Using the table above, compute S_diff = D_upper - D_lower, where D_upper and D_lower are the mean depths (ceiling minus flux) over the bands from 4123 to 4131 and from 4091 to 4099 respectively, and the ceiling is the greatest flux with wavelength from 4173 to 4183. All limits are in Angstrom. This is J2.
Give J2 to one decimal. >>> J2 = 3.0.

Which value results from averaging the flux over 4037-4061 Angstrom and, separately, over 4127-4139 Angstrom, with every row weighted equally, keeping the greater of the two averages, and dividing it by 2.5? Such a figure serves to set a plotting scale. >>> 5.39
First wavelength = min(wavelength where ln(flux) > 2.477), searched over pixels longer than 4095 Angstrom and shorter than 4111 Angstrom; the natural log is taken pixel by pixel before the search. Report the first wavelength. 4096 Angstrom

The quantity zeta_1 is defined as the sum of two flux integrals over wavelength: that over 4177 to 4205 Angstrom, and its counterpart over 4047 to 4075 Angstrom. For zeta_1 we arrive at 686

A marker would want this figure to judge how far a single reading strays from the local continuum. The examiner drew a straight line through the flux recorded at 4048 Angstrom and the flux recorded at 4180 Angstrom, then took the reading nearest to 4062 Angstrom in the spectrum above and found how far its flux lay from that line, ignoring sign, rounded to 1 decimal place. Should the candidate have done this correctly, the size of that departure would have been 1.2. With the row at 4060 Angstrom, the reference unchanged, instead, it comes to 1.5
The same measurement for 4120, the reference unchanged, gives 0.7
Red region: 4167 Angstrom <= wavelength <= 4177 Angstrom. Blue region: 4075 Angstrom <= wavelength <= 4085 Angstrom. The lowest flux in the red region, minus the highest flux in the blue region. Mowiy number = -1.5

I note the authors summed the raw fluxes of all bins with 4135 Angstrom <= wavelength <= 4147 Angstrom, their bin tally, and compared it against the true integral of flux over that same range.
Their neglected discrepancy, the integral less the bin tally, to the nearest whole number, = 68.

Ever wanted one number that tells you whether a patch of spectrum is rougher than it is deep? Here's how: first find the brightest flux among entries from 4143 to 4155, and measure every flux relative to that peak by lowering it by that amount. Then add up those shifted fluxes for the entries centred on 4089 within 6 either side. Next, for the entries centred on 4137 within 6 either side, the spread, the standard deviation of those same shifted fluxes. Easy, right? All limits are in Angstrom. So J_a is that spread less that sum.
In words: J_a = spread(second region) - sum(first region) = -12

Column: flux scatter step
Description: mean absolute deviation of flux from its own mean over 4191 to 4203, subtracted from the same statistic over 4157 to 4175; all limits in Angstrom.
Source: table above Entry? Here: 0.23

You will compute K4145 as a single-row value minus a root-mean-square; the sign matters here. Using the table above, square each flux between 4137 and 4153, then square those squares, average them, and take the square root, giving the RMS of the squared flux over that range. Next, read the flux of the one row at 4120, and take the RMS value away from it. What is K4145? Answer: -105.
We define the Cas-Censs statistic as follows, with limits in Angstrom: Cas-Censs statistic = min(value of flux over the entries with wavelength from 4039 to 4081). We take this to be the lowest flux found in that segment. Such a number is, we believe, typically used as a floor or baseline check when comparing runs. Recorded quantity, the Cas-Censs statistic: 11.6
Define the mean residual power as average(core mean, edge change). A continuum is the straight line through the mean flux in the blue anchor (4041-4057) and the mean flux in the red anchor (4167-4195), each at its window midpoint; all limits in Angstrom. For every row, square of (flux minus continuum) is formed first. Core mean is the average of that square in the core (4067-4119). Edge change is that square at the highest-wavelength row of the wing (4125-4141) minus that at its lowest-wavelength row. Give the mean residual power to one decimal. -2.3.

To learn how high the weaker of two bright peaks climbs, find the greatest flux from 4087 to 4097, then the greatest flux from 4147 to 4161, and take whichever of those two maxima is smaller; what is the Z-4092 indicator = 11.0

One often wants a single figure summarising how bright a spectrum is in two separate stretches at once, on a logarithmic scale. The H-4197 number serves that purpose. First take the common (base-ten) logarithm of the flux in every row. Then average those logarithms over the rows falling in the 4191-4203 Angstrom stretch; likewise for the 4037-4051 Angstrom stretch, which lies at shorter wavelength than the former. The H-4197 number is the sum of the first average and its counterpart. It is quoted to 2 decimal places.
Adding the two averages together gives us 2.19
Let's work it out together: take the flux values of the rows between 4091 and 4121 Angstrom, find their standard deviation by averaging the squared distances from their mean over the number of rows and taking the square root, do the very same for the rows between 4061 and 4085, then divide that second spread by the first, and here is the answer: 0.69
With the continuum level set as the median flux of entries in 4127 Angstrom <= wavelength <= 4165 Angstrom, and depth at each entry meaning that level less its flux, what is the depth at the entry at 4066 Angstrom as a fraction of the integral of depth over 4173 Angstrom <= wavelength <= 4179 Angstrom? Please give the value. 1.1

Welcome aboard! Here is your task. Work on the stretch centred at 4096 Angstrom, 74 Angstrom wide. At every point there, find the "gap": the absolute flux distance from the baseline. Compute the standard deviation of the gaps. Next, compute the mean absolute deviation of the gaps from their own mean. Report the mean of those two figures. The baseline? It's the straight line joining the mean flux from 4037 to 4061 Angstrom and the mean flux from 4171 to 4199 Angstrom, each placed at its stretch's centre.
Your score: 0.50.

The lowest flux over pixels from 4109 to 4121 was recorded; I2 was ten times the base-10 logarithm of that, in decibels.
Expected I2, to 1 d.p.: 10.6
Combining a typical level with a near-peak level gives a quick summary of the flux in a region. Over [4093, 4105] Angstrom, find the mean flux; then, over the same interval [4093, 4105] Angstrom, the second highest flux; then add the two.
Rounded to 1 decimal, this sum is 27.4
